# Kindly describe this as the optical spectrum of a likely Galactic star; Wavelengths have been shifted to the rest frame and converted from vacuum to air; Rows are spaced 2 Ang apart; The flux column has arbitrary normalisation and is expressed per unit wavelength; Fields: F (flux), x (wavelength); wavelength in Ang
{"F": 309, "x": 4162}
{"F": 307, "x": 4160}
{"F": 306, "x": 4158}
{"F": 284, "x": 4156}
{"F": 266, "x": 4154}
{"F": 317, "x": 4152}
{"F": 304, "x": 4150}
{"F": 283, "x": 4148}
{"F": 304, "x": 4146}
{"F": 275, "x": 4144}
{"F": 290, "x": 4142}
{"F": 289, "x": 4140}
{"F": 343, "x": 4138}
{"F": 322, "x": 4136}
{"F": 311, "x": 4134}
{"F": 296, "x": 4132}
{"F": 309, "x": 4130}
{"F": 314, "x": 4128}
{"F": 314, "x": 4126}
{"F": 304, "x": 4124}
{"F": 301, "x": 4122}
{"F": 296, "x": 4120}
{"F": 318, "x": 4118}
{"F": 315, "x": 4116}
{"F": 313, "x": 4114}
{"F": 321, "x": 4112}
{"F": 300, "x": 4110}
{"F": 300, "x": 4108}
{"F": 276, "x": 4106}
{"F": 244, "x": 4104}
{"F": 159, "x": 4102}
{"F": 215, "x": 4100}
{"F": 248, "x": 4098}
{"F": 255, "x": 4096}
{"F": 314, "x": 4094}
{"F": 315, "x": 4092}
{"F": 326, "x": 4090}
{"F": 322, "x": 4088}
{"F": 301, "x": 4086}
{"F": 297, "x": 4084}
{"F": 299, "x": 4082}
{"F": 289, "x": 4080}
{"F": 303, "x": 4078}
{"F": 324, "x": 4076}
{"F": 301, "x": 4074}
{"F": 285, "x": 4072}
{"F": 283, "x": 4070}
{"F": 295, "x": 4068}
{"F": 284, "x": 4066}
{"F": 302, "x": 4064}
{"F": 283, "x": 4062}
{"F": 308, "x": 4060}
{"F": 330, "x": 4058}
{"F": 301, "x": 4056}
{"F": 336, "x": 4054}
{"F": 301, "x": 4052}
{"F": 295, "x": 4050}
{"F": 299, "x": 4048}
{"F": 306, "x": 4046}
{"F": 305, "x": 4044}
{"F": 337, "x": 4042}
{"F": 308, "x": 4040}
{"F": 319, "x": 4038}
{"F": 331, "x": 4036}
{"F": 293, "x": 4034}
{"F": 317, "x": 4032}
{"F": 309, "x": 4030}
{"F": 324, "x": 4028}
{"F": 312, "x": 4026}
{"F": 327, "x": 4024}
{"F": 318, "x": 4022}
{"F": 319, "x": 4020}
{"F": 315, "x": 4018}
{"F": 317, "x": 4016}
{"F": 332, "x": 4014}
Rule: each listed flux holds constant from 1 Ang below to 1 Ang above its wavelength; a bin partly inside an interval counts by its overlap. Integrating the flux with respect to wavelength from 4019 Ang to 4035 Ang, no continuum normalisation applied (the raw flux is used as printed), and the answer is 5038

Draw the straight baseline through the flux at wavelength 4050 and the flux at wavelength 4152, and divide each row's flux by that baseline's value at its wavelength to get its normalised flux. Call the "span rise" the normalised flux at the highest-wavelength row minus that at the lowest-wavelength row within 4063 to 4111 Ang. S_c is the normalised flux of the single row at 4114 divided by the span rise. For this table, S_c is -26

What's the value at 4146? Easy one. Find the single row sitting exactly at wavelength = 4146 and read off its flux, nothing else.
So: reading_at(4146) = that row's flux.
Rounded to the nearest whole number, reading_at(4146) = 304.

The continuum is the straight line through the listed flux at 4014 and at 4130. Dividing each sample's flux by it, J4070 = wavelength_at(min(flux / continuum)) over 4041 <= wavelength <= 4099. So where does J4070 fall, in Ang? 4098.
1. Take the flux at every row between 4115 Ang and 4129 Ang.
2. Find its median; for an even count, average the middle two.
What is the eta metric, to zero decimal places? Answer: 314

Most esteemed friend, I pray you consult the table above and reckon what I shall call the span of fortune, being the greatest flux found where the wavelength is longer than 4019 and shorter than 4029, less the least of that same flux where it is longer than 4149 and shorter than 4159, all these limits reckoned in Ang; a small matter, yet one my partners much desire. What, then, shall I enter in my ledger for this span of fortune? 61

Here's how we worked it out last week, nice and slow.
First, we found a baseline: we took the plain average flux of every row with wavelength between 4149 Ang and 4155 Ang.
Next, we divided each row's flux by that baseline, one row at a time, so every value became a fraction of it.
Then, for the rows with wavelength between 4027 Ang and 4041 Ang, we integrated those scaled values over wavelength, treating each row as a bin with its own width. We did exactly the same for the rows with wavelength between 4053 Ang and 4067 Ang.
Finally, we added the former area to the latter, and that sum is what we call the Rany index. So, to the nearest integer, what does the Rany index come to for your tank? 29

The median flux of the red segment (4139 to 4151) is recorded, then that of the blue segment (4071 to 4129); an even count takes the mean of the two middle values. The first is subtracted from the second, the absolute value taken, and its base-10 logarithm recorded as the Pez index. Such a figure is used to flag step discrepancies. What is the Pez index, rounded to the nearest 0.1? 1.1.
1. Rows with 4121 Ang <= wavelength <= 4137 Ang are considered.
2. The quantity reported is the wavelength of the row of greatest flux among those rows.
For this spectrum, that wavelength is 4136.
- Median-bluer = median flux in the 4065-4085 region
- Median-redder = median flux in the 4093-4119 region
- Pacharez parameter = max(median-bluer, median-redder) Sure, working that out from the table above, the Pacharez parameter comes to 300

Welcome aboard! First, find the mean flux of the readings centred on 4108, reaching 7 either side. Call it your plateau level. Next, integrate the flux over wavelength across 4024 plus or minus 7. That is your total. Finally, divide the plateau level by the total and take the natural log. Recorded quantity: -2.8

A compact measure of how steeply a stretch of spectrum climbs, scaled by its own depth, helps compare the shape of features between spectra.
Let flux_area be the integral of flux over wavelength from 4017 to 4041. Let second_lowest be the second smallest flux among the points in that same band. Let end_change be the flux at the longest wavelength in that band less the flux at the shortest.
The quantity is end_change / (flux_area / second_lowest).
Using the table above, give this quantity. -0.3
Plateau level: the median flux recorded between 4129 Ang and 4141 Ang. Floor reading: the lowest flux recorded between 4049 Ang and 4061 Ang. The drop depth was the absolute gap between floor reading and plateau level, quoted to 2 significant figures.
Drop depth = 15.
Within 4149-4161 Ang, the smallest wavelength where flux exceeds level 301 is 4150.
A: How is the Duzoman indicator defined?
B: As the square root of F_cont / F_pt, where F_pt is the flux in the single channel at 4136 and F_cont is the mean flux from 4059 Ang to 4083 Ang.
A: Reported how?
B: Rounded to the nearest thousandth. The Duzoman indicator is 0.959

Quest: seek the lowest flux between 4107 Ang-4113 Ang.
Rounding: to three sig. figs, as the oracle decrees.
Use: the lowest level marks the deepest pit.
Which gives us 300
